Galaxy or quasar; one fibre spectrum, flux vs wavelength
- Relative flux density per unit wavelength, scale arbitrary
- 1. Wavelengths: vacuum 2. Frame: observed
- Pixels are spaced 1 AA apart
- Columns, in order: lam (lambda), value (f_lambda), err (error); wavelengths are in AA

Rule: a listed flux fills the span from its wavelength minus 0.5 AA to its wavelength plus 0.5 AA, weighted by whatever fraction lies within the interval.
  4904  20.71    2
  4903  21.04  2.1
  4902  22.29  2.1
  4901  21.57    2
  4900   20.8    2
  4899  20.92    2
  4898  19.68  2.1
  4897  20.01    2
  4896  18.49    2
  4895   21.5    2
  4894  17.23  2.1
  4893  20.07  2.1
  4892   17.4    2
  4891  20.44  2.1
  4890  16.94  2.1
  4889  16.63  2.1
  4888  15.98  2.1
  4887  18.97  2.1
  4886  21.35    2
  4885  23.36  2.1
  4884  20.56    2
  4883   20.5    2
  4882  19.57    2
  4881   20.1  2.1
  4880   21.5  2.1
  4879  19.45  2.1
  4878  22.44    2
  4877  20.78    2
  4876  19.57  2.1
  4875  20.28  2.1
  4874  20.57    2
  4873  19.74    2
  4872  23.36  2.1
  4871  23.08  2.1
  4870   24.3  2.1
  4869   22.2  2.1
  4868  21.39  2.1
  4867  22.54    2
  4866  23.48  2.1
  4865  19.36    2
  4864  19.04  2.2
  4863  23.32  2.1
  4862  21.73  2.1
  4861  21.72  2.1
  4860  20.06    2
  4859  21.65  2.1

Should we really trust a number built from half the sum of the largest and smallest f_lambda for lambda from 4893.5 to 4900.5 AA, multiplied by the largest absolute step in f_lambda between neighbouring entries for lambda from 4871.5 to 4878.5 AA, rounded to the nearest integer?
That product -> 70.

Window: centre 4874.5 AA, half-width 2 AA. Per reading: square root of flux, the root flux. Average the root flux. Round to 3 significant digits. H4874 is 4.48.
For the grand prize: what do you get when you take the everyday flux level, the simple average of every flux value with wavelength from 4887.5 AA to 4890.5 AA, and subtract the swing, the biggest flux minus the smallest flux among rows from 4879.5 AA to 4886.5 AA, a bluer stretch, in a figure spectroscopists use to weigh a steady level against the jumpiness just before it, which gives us 12.7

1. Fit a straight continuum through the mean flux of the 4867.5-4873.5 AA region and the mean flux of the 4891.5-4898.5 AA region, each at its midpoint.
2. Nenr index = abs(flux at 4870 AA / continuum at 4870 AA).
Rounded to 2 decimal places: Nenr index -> 1.08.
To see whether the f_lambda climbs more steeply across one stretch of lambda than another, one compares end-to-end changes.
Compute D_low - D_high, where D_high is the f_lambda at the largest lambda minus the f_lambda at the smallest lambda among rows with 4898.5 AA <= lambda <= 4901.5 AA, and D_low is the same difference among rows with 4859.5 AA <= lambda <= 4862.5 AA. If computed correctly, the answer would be 1.0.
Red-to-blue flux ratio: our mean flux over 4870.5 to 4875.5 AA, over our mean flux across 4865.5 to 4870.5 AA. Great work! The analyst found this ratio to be 0.94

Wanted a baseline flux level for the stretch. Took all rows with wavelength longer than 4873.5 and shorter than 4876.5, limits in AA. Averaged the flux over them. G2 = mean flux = 20.1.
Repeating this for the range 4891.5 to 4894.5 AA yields 18.2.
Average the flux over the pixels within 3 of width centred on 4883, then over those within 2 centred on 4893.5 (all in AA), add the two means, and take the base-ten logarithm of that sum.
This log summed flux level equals 1.59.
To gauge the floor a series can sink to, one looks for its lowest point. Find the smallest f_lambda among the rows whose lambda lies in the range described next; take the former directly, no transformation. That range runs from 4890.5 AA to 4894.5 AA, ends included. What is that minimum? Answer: 17.23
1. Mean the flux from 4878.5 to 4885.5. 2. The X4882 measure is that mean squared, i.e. 429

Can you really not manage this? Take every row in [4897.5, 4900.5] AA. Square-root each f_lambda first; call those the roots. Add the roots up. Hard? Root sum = 13.6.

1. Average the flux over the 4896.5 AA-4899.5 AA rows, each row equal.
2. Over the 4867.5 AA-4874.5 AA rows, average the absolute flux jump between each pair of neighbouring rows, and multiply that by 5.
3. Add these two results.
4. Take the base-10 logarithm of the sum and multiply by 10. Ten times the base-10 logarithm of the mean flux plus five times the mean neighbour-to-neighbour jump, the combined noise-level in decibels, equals 14.4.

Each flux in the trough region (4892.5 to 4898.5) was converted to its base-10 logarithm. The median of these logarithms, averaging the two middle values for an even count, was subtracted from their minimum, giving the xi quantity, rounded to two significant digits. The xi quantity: -0.061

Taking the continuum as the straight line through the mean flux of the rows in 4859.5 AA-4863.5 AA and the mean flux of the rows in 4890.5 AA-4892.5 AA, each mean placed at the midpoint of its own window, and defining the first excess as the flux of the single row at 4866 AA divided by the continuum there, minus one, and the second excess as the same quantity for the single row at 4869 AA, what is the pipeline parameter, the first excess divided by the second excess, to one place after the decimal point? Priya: 1.8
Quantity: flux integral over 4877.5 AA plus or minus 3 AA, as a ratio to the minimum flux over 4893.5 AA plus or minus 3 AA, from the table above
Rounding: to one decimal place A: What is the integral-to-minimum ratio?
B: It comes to 7.2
